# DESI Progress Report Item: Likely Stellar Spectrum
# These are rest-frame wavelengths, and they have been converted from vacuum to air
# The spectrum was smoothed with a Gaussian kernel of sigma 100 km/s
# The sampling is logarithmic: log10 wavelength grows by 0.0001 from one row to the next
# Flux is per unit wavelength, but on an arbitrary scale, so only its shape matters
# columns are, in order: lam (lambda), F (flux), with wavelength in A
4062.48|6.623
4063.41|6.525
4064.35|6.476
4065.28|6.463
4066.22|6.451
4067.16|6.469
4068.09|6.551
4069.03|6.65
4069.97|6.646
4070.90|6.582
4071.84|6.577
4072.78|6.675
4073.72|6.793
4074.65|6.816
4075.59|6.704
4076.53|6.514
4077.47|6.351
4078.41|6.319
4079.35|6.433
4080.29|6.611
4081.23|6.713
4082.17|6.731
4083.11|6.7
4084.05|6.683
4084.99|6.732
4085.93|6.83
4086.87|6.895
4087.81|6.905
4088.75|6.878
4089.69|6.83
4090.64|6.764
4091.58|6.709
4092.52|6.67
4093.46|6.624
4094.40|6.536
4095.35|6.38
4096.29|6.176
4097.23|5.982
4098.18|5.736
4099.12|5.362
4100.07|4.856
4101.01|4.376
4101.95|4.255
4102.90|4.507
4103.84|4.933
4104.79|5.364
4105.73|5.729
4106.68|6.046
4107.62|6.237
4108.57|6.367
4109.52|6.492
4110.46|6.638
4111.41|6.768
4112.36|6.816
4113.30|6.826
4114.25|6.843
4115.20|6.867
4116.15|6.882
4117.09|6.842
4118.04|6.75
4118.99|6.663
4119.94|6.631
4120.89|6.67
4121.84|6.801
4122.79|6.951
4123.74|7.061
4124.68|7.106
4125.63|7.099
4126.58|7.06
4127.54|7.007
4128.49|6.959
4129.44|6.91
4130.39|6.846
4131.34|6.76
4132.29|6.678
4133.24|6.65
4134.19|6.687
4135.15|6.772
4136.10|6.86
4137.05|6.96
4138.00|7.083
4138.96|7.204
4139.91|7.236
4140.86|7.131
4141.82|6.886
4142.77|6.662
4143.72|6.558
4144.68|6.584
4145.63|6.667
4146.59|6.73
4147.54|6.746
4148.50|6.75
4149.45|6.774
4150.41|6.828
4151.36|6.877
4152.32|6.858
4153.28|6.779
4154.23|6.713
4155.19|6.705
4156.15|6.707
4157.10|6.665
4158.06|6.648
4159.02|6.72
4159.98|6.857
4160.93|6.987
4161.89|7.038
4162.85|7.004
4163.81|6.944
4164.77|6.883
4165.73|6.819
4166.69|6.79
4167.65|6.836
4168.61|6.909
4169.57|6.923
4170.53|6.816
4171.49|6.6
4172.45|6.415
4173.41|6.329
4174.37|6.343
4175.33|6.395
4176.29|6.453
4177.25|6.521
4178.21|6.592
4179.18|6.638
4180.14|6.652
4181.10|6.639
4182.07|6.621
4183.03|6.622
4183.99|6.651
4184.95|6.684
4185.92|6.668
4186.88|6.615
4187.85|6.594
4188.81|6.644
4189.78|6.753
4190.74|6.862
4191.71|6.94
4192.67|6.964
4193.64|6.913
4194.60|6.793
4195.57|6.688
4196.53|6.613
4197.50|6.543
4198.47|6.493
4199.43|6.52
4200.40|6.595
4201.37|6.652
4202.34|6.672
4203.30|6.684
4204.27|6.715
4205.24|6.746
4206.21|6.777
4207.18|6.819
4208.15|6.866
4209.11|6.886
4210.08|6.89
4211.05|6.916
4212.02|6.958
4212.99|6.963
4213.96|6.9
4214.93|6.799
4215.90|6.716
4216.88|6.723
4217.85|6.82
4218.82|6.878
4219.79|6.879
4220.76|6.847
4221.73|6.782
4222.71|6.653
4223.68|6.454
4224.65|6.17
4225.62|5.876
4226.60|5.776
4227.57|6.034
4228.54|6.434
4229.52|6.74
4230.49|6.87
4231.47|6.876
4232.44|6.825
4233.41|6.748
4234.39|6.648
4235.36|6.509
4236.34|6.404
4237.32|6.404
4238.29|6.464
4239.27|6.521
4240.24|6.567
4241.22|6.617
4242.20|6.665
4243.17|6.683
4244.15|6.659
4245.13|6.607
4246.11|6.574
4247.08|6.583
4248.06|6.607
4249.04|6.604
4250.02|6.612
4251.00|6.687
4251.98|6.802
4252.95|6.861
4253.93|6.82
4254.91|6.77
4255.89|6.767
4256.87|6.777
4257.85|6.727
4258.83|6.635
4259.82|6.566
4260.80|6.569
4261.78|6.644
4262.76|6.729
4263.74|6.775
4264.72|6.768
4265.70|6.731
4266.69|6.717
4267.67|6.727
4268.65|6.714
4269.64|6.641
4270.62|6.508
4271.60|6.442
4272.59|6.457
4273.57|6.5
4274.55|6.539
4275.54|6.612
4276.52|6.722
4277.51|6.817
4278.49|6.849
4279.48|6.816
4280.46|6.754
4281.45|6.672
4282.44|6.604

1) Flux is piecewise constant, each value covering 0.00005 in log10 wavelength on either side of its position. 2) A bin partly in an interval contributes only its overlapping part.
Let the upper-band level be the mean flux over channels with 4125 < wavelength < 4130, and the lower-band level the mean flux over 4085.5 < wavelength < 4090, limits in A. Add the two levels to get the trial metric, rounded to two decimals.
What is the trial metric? 13.87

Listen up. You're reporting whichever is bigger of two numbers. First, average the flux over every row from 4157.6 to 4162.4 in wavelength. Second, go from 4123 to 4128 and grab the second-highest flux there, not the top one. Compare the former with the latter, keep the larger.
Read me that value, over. 7.10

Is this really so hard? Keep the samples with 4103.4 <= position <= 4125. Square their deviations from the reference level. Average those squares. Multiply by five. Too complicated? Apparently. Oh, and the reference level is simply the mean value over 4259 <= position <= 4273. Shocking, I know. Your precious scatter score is 1.5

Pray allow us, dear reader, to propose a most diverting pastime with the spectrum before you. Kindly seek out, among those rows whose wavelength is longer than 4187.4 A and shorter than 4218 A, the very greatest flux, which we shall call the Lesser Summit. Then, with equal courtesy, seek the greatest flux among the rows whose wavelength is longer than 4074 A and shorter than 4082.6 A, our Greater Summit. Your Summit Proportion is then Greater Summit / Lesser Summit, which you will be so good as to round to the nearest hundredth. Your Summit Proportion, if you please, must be 0.98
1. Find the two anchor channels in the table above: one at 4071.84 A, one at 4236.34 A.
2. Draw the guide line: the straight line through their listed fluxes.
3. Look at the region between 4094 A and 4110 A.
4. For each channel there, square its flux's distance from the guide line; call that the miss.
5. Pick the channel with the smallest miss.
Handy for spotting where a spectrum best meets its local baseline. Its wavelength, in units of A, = 4094.40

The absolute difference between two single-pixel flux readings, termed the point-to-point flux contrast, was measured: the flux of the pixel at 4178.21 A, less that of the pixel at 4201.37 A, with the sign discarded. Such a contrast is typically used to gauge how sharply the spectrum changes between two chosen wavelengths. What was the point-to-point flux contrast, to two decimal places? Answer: 0.06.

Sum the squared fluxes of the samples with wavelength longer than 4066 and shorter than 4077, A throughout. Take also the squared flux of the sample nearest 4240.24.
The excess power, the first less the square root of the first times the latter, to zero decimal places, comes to 375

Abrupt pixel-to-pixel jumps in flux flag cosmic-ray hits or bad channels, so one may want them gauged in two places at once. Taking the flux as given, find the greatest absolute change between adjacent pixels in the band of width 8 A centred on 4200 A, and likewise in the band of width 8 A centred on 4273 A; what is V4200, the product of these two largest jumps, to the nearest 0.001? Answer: 0.010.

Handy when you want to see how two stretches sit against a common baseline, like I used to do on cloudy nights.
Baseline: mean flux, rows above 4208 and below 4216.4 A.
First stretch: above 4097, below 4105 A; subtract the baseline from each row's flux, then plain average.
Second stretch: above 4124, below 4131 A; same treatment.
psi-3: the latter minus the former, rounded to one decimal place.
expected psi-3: 2.0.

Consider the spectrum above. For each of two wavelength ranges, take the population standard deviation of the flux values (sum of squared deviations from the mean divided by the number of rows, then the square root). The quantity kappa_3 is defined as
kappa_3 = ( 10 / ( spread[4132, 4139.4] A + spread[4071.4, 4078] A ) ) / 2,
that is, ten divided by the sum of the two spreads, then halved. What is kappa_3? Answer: 15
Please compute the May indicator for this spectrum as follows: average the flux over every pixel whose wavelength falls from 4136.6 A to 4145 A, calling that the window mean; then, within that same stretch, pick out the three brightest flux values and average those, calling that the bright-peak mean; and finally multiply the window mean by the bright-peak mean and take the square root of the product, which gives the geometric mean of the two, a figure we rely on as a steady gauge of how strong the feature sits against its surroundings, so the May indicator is 7.06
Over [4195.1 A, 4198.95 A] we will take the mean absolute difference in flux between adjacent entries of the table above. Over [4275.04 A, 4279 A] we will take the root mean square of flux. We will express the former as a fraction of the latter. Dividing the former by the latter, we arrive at 0.010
